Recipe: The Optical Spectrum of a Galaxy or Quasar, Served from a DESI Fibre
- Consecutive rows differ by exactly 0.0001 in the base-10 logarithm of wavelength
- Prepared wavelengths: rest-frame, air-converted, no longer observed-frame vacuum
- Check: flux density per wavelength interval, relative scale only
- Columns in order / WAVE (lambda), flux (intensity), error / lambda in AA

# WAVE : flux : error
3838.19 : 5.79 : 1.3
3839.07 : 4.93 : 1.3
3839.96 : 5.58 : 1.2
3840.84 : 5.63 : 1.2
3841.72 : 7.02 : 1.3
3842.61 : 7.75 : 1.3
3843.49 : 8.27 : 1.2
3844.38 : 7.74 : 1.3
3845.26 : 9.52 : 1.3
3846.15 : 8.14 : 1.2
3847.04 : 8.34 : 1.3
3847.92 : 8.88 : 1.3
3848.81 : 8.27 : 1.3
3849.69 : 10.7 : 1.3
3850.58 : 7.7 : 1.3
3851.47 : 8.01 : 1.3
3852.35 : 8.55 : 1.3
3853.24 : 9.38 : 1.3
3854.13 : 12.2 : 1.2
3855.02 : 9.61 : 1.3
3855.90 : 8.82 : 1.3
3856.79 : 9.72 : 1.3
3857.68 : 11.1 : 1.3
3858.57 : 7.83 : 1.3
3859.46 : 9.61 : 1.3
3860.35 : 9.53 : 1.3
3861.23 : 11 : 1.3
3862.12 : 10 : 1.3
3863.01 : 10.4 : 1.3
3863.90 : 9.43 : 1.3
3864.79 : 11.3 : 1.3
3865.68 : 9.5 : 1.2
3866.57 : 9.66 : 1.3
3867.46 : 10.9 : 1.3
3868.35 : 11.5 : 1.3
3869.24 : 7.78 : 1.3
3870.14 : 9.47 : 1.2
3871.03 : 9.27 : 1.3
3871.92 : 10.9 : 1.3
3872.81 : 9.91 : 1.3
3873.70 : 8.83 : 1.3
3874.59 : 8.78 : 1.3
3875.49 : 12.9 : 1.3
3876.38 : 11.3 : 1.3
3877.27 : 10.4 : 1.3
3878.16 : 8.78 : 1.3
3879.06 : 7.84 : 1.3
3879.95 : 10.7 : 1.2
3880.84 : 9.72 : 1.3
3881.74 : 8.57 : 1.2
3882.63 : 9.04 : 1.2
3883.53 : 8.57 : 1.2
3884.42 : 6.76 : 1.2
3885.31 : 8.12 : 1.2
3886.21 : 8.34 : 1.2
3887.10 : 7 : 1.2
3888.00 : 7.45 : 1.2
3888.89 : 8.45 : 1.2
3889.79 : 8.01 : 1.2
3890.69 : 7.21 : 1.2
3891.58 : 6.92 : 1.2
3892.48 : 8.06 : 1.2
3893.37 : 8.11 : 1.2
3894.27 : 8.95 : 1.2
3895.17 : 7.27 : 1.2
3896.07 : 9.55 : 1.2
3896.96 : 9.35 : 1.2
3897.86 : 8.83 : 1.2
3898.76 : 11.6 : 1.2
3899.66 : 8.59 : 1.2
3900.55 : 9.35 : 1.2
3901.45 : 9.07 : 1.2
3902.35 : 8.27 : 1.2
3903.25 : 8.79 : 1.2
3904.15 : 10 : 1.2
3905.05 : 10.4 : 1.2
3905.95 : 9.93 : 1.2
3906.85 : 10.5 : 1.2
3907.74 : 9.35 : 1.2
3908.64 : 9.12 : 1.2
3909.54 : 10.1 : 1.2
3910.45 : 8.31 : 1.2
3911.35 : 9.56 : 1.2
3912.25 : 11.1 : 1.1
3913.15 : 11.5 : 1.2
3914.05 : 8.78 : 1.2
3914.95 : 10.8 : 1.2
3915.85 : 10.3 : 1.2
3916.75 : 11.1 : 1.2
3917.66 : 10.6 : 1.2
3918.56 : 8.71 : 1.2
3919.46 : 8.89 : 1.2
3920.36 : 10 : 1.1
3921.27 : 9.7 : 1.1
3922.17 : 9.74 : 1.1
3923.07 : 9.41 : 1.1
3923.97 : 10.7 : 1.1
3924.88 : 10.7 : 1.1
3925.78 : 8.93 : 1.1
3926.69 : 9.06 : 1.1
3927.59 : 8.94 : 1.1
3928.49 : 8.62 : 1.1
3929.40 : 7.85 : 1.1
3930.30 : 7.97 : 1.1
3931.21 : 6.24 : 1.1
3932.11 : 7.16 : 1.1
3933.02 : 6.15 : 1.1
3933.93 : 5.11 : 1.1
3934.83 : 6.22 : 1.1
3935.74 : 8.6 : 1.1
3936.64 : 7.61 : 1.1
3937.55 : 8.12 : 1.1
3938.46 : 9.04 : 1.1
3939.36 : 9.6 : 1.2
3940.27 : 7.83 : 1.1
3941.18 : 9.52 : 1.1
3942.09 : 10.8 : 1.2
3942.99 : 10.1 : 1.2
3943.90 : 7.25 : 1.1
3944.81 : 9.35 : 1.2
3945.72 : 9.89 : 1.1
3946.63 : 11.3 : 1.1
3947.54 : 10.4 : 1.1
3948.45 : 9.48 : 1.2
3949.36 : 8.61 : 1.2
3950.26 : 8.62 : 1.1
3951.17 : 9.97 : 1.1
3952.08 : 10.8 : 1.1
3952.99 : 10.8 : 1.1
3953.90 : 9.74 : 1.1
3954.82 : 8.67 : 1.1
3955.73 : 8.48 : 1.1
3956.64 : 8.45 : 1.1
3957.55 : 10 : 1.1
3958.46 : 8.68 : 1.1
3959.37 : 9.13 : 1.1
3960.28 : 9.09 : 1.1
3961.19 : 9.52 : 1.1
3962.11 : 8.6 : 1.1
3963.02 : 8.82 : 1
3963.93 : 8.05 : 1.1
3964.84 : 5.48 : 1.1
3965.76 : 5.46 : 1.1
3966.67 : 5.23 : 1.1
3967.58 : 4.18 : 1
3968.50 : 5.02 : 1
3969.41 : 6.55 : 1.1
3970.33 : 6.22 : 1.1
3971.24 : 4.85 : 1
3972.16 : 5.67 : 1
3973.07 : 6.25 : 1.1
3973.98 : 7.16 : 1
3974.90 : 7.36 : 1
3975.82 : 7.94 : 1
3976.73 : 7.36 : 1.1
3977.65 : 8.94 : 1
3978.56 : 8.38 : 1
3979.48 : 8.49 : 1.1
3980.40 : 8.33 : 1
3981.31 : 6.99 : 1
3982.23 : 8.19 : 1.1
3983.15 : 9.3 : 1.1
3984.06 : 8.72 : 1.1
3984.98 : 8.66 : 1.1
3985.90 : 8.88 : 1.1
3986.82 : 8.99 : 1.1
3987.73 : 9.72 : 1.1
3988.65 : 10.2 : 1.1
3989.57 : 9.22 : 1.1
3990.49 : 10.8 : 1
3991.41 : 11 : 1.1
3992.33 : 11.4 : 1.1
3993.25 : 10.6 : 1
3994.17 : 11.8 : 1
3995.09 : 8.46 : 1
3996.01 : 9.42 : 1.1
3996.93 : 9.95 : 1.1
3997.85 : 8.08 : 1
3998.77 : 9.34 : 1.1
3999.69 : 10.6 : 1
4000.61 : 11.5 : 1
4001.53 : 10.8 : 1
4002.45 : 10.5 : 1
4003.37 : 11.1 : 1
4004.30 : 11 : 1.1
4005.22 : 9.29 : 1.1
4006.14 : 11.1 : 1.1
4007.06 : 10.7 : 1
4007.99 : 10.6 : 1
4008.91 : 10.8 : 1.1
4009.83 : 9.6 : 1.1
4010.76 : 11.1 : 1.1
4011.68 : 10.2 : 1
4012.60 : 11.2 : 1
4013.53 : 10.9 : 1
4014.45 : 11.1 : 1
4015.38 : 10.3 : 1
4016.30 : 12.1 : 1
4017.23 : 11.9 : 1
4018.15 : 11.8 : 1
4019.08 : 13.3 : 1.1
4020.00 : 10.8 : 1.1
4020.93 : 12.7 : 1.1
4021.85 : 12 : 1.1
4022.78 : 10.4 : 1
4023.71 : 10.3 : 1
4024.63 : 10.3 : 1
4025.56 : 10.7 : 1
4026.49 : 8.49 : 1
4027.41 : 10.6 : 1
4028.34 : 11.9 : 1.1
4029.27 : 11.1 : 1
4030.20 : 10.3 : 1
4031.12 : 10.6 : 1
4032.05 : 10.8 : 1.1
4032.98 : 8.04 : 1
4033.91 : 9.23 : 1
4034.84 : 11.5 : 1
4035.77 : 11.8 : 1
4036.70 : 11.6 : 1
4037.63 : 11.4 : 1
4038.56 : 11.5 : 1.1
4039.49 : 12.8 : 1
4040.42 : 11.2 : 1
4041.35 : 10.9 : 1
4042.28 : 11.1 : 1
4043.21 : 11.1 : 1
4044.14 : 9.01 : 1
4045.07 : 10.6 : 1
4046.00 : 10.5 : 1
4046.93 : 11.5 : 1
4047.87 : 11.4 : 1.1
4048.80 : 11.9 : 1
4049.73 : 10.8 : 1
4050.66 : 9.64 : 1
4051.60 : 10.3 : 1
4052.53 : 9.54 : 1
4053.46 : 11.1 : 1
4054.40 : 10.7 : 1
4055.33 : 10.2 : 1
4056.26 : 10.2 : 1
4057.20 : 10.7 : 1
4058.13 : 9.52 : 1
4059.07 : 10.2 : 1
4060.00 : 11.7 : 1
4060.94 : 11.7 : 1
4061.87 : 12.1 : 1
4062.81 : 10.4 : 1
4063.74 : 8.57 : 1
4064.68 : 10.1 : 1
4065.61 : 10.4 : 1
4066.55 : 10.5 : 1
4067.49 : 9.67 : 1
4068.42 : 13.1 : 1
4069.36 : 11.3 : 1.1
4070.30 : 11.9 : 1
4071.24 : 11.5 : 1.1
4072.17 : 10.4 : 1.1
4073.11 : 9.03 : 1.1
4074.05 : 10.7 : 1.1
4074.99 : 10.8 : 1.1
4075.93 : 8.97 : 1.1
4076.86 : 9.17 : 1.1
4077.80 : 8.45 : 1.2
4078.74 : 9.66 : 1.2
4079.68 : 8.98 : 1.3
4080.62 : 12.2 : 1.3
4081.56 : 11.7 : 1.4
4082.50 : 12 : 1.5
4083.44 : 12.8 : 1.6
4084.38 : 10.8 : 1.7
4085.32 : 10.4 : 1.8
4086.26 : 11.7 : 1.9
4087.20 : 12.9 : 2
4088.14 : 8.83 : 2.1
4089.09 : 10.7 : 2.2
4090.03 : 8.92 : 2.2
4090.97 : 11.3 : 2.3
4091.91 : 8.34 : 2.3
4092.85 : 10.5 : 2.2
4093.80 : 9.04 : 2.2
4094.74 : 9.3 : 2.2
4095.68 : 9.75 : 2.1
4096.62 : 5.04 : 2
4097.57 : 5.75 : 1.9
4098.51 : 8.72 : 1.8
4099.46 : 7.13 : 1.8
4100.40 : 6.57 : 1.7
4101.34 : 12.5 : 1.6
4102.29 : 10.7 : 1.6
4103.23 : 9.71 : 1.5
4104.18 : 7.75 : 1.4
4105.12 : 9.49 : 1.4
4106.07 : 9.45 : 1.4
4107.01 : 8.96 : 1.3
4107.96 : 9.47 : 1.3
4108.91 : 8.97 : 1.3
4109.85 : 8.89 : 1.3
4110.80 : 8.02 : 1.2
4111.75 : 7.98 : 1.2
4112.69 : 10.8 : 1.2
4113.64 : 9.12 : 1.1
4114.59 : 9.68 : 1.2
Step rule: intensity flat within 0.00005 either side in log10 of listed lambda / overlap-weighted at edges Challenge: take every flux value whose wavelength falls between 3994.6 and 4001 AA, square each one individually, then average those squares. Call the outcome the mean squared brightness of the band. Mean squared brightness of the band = 94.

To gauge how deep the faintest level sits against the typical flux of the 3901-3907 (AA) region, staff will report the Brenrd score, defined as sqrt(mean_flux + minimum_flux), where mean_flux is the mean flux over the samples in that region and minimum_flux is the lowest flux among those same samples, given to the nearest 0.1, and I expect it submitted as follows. 4.2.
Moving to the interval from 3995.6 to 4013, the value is 4.3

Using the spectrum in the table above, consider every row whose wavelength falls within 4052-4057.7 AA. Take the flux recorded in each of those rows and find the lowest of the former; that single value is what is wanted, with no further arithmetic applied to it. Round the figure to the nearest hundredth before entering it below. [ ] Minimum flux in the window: 9.54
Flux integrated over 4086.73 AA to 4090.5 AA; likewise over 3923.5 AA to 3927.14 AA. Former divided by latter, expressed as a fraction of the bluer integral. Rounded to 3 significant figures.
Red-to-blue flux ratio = 1.09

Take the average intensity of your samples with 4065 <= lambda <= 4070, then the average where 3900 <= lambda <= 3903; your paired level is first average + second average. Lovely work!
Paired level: 19.9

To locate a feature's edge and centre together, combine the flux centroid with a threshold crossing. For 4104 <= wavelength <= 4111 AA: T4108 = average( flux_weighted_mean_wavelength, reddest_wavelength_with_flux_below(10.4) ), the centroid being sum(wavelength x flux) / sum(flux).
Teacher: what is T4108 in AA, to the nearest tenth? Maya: 4109.1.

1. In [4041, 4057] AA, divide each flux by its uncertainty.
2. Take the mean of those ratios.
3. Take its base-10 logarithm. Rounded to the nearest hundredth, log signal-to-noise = 1.02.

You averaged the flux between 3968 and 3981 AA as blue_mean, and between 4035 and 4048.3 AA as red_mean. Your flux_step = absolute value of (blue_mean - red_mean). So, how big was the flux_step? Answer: 4.1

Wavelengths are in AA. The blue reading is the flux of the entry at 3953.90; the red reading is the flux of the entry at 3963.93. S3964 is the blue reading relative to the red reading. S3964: 1.21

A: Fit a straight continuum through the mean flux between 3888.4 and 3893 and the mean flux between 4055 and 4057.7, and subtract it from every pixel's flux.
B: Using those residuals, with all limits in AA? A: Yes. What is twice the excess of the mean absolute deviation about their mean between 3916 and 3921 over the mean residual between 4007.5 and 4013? -0.2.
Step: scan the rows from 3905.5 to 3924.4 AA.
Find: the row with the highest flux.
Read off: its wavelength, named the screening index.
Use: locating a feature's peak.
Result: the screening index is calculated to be 3913.15 AA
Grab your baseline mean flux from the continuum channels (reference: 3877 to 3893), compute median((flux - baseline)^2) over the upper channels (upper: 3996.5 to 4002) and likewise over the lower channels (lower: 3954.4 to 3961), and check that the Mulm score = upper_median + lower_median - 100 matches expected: -96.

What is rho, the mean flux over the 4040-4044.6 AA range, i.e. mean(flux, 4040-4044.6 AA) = 10.7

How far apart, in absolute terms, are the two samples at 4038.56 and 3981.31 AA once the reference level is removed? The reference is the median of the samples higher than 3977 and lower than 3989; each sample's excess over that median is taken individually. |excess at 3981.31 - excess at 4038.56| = 5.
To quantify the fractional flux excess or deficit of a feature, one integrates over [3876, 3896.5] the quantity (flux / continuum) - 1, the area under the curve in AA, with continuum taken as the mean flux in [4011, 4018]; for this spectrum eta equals -4.9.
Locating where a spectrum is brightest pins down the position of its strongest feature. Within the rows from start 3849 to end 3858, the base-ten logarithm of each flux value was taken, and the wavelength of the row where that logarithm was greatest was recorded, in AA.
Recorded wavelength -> 3854.13 AA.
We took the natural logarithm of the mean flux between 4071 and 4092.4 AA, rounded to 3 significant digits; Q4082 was 2.35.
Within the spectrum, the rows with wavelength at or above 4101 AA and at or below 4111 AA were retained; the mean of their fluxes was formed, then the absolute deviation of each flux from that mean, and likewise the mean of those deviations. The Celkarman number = 0.8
